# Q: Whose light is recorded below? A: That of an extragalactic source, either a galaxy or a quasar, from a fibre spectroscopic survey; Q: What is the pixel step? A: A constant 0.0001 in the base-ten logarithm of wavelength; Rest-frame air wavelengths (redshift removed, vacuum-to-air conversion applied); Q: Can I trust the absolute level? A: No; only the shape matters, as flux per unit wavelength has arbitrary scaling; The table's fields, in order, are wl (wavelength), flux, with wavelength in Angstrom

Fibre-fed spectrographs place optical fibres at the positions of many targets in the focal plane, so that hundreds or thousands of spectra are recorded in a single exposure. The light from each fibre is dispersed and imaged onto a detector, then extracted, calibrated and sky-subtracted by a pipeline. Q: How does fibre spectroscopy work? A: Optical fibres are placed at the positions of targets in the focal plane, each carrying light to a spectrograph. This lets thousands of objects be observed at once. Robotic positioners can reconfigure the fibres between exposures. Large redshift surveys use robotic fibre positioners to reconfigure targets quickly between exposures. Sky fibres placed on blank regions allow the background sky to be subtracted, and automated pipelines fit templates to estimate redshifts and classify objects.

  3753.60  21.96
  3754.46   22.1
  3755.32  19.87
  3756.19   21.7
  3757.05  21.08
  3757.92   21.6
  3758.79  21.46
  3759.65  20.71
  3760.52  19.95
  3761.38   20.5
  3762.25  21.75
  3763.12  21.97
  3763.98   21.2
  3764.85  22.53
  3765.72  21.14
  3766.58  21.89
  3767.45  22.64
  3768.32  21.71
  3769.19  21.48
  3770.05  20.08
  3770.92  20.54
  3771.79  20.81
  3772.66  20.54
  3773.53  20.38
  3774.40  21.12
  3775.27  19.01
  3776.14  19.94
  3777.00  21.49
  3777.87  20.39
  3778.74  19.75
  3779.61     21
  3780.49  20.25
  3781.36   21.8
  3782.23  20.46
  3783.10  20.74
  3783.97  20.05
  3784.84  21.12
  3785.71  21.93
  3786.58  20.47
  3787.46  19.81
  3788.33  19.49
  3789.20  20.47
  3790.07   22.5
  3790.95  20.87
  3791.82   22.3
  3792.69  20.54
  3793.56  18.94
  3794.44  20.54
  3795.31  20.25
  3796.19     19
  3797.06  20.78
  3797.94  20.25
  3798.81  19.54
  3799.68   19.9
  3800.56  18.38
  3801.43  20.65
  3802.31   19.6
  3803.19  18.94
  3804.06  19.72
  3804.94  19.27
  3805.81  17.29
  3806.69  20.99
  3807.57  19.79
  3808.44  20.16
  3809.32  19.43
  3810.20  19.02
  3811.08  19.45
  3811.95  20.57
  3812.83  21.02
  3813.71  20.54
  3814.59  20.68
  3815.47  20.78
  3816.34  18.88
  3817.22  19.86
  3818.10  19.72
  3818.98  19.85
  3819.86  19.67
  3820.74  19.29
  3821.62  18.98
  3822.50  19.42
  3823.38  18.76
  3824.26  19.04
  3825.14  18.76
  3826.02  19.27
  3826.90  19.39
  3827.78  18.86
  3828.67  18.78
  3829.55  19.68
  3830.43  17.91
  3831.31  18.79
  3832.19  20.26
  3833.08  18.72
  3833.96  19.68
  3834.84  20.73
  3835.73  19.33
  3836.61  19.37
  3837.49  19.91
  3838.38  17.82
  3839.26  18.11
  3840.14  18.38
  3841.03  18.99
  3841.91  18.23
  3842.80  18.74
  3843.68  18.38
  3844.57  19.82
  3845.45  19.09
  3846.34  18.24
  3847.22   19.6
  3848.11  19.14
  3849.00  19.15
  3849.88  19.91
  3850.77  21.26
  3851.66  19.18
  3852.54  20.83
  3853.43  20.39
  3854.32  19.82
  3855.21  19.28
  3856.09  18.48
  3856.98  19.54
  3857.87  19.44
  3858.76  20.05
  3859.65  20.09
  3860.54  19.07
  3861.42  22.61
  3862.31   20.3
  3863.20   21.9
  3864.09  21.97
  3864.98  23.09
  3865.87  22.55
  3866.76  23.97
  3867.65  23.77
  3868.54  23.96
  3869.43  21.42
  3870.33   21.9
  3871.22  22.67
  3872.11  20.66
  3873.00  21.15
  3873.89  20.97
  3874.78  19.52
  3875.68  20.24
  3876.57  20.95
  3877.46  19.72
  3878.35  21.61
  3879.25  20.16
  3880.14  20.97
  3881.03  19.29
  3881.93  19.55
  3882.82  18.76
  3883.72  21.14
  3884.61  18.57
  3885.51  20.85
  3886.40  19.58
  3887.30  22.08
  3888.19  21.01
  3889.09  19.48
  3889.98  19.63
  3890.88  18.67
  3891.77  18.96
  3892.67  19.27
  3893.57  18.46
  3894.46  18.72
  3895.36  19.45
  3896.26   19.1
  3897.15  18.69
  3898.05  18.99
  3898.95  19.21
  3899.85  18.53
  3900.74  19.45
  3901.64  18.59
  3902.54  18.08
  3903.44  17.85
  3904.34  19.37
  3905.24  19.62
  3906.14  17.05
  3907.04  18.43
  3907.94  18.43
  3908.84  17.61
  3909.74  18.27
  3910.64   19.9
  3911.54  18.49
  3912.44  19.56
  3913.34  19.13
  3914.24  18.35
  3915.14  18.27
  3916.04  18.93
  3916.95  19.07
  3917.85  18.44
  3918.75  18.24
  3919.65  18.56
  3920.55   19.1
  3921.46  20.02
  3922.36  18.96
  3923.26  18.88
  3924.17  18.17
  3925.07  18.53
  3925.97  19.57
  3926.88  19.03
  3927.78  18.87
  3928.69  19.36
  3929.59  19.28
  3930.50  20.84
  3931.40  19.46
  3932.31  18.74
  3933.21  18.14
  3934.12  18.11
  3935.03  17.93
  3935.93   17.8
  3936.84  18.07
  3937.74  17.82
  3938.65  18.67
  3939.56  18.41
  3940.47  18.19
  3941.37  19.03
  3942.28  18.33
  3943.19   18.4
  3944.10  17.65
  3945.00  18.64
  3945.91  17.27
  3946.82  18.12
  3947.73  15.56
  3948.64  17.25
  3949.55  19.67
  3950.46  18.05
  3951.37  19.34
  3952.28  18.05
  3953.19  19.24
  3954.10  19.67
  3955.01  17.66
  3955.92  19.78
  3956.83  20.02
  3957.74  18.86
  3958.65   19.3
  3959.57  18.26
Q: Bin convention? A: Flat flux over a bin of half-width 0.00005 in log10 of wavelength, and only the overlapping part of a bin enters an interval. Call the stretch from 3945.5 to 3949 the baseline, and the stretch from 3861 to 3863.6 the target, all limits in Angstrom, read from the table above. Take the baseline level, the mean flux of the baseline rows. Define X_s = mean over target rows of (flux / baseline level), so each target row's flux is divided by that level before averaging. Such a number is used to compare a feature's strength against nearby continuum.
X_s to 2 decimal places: 1.27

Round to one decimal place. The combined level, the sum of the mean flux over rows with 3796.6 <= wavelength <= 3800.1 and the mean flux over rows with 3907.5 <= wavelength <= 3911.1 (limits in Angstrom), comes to 38.7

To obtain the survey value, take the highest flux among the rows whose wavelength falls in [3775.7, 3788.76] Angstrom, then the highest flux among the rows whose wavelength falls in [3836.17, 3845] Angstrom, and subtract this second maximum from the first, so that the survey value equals 2.0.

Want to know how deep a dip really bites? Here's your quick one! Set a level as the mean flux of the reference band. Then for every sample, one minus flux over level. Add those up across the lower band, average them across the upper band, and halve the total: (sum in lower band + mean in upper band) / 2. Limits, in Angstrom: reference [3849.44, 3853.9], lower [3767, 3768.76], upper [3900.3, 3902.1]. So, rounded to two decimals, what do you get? -0.06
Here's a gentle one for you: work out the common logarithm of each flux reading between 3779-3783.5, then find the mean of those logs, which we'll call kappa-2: 1.32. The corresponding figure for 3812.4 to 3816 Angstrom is 1.32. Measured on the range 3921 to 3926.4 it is 1.28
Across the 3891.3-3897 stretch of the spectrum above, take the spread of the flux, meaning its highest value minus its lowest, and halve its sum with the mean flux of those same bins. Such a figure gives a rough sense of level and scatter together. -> 10.0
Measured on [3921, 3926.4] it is 10.4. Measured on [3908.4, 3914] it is 10.6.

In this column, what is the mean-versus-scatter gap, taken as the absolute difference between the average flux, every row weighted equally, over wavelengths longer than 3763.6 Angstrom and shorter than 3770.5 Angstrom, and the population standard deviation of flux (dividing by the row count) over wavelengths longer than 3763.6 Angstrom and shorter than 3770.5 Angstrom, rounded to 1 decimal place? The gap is 20.8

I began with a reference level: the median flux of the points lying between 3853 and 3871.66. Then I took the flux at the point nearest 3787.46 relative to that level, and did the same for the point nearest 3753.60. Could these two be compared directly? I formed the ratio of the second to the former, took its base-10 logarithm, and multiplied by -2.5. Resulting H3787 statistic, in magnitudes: -0.112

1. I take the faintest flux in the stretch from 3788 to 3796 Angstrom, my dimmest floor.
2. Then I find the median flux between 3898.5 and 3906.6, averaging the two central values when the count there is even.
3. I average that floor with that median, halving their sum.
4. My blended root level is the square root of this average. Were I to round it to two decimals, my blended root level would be 4.33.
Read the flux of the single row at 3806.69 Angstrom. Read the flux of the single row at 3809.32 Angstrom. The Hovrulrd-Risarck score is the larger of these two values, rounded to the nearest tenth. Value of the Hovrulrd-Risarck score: 21.0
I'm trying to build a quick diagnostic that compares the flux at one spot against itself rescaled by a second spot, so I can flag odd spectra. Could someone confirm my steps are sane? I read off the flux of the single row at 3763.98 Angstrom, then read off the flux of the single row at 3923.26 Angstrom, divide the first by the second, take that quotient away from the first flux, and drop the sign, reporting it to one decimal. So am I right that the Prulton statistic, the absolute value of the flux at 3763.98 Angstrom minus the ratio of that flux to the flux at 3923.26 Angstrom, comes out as 20.1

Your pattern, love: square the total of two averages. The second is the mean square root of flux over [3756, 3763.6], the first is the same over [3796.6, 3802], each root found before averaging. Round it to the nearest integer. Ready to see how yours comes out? 82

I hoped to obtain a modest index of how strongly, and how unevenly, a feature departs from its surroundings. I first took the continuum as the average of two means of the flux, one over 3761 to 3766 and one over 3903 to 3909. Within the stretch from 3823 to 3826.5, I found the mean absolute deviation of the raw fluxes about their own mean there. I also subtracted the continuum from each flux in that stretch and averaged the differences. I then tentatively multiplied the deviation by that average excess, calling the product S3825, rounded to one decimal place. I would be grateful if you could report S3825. -0.2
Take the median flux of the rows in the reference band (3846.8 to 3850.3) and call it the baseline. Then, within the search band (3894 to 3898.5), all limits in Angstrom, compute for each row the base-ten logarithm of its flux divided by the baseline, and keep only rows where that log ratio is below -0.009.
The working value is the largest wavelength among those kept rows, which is 3897.15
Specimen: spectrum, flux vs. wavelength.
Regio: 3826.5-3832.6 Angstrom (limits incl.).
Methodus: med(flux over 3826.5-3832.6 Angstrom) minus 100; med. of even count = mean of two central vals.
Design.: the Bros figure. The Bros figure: -81.1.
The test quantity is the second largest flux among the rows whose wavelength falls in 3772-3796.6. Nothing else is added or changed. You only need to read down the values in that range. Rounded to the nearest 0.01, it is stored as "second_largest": 22.30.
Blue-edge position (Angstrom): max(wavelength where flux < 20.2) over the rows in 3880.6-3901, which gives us 3900.74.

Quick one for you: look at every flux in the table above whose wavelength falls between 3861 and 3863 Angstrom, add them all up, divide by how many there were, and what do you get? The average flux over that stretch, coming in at 21.5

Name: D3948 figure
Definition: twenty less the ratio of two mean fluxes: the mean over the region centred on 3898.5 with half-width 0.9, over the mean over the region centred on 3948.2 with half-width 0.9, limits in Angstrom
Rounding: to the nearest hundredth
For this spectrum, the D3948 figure 18.84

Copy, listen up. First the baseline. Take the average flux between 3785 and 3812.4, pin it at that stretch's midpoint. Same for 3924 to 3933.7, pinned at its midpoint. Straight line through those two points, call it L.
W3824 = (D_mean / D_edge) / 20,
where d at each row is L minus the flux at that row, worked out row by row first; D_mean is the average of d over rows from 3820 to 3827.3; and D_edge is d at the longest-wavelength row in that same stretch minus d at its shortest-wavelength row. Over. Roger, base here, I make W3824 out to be -0.25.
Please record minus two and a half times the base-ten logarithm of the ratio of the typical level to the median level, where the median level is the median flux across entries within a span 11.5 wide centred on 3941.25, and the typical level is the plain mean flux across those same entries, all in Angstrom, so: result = 0.000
